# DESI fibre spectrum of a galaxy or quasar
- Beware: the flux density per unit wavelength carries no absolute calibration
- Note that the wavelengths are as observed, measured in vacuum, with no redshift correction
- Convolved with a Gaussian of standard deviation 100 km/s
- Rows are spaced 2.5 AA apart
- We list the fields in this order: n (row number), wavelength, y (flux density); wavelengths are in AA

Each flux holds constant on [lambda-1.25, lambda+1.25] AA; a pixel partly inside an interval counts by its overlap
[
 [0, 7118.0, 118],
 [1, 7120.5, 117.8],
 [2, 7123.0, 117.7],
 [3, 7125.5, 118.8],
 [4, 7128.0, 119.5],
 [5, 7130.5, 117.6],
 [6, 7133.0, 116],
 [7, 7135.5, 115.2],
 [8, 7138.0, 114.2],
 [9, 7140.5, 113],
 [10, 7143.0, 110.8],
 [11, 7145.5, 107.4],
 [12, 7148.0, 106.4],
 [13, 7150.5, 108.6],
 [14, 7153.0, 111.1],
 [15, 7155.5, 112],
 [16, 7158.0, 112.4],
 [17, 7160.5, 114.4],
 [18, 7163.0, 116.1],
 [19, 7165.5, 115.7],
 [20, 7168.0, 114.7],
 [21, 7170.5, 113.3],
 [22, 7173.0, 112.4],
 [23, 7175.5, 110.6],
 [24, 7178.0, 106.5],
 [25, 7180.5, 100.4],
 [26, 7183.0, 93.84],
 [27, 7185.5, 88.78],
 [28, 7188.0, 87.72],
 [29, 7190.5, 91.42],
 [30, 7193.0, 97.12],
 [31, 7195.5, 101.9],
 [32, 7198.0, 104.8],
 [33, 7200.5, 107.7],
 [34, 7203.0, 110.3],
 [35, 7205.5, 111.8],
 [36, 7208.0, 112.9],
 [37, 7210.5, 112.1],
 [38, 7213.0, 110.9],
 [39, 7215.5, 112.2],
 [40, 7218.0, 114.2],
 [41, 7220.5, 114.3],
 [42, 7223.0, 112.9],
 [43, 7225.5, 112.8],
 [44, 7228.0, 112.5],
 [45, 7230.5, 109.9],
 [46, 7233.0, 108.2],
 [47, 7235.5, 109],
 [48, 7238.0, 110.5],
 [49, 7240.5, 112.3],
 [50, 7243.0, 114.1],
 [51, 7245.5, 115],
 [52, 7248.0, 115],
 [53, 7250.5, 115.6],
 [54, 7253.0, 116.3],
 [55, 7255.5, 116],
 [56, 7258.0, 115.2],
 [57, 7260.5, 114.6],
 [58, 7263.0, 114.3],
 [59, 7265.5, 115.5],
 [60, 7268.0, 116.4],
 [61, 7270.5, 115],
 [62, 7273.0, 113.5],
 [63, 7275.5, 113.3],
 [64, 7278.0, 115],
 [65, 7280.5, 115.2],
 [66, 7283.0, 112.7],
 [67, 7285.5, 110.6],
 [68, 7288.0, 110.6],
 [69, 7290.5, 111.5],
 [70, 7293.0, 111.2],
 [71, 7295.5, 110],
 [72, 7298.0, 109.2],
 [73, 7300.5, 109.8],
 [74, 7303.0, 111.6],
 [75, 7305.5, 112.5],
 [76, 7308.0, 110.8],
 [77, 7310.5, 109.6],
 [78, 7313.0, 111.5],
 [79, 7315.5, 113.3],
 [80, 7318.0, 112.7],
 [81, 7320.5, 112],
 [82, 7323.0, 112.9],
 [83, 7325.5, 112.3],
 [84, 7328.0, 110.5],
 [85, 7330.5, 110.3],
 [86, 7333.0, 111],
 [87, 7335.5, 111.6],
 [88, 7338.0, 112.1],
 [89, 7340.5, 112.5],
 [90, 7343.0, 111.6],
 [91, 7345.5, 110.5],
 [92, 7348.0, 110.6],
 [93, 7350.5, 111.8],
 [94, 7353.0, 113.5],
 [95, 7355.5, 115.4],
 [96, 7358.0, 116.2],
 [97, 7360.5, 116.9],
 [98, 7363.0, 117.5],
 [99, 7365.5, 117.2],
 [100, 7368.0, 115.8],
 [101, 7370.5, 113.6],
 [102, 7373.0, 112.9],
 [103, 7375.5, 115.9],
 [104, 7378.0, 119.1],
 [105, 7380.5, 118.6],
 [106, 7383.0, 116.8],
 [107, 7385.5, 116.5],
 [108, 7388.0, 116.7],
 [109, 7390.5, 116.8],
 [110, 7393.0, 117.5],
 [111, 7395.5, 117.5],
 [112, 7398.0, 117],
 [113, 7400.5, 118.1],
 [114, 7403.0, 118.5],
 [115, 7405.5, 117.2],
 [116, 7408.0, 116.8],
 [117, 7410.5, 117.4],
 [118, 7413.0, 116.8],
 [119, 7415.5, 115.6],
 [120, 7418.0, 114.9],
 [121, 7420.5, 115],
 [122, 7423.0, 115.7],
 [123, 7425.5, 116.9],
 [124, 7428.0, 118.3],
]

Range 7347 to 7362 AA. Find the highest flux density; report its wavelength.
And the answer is 7360.5 AA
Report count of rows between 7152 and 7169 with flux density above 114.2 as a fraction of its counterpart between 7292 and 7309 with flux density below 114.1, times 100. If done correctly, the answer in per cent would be 57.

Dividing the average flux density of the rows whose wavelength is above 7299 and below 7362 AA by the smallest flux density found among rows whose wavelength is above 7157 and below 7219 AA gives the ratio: 1.28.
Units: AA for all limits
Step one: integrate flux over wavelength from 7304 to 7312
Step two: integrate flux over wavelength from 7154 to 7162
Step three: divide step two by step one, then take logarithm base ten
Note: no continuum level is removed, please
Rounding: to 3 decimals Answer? 0.008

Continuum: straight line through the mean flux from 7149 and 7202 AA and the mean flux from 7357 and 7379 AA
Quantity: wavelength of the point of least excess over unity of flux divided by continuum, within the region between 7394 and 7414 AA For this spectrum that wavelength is 7413.0 AA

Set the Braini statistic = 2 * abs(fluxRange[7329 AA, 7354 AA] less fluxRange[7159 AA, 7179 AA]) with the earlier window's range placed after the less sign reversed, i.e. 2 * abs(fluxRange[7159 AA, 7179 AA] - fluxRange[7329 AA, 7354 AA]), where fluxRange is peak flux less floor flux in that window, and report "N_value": 13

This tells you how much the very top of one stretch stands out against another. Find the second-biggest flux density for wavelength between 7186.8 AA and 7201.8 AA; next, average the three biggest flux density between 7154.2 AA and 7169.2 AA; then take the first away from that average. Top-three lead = 11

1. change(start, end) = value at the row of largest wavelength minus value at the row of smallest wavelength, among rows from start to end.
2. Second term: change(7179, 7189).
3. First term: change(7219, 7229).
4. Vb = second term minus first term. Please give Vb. -11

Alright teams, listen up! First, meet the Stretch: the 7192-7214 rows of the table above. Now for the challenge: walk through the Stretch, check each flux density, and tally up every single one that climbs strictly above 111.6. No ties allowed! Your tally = 3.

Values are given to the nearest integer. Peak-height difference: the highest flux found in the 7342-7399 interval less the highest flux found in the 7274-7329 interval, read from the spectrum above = 4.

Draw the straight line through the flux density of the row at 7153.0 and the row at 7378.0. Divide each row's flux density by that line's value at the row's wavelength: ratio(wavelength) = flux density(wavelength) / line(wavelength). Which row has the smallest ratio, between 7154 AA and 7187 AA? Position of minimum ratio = 7185.5 AA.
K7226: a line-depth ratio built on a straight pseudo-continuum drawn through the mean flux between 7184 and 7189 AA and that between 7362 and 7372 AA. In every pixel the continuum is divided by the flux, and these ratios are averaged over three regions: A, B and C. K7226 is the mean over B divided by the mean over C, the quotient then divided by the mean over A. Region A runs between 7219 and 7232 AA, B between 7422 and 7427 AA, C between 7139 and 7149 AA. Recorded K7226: 1.7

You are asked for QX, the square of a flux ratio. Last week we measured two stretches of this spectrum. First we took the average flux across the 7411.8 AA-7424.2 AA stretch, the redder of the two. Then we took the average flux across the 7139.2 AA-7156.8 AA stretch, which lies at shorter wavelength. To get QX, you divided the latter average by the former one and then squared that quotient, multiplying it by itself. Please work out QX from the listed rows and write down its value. 0.904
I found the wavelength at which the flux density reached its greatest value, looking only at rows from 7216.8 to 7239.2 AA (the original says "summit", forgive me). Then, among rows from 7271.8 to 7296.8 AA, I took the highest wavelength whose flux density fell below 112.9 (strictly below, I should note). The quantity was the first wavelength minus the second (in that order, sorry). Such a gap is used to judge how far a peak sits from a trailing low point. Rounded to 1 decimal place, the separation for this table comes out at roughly -75.0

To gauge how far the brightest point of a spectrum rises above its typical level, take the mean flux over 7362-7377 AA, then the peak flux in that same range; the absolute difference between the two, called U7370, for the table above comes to 2.0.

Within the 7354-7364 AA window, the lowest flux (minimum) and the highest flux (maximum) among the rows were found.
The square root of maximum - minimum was 1.4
